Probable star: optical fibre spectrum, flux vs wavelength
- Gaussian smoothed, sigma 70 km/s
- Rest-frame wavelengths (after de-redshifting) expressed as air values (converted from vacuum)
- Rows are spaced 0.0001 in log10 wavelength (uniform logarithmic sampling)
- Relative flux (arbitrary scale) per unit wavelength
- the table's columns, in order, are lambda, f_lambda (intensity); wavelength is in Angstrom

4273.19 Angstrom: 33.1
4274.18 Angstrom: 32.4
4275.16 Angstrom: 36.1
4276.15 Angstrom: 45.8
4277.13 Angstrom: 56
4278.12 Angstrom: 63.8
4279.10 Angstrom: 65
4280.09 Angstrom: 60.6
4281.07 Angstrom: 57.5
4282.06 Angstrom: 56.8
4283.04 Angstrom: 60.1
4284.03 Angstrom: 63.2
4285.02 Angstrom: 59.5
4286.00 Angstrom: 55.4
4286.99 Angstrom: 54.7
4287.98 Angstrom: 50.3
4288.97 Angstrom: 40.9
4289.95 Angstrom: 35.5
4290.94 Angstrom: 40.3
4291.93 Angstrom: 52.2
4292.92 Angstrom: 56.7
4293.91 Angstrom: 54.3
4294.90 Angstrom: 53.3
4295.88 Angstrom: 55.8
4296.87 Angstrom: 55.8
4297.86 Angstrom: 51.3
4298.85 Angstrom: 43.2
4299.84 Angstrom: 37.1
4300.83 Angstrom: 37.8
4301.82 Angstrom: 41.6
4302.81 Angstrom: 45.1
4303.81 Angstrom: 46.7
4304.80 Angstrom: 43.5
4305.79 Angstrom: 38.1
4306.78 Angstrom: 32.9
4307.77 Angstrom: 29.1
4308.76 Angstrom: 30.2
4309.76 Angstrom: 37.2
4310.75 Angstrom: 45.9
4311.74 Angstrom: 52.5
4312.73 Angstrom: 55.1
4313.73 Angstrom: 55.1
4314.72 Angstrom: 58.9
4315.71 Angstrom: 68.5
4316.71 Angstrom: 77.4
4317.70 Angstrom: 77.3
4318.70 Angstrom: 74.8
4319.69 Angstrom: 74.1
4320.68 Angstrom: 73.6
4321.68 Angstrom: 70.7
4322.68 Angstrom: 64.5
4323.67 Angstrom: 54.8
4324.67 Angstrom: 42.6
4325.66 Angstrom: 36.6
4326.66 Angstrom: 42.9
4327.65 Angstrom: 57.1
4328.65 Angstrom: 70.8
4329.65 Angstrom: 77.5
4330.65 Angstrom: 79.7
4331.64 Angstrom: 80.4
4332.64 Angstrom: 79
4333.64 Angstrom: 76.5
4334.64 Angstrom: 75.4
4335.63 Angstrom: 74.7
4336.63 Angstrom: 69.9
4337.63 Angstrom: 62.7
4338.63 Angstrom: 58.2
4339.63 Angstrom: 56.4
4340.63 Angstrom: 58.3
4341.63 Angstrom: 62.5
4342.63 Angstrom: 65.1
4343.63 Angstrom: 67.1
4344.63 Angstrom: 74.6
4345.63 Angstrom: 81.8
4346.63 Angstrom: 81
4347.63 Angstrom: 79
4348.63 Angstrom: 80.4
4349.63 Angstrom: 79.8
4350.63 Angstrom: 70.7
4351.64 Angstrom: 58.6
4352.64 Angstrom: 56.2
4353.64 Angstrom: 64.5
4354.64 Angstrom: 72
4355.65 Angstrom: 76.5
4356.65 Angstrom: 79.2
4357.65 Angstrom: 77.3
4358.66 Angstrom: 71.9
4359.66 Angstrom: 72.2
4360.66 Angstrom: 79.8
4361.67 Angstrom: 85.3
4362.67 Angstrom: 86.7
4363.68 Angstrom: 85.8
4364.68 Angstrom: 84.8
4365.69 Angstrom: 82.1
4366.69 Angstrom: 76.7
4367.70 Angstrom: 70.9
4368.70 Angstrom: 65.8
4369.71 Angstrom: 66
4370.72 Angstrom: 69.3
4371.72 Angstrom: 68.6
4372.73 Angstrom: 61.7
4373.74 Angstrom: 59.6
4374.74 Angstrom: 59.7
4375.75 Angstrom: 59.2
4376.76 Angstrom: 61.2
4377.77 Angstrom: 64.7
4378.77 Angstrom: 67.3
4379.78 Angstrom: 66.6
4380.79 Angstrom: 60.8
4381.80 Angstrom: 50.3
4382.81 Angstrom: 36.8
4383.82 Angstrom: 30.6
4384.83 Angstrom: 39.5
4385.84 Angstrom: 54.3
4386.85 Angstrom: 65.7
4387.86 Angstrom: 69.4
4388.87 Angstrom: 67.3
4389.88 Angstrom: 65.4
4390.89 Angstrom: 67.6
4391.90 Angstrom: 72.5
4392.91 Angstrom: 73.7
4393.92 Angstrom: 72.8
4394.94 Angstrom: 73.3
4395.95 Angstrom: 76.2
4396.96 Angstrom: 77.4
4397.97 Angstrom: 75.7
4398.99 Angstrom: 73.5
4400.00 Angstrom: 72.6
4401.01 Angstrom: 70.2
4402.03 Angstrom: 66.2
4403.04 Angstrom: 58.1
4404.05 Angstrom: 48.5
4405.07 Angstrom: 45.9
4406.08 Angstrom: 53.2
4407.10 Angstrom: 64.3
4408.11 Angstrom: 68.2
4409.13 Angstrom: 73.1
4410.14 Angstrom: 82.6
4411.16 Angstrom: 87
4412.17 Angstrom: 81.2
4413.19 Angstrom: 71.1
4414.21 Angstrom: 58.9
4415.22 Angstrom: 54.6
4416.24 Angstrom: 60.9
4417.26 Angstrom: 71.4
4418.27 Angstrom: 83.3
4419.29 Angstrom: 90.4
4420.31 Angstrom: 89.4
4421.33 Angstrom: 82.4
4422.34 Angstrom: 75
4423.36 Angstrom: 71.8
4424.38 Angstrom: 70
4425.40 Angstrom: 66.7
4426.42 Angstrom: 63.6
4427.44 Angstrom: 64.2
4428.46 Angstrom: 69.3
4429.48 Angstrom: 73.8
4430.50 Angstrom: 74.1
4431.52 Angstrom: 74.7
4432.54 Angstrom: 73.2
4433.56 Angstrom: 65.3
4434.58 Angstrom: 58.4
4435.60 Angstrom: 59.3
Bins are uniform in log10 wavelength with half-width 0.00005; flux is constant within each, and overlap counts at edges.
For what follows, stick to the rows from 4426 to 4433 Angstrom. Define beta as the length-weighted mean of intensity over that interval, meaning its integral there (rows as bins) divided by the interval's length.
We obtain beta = 70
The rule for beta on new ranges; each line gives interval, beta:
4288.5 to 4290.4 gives 38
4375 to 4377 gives 60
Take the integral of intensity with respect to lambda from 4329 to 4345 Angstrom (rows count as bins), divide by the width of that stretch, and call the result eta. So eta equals 69.8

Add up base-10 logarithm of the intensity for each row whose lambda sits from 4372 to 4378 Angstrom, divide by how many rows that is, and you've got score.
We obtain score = 1.79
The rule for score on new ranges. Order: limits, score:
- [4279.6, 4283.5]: 1.77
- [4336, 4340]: 1.79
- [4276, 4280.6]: 1.76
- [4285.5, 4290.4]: 1.67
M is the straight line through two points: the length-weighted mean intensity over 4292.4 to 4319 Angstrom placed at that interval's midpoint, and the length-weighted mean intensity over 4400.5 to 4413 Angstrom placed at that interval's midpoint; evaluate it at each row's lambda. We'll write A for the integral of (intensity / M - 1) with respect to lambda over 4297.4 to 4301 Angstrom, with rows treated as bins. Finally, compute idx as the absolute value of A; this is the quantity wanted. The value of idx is 0.5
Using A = -0.5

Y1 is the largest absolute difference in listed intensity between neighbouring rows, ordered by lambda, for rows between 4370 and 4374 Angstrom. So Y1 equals 7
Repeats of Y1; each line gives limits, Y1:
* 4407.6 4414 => 10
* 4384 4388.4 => 15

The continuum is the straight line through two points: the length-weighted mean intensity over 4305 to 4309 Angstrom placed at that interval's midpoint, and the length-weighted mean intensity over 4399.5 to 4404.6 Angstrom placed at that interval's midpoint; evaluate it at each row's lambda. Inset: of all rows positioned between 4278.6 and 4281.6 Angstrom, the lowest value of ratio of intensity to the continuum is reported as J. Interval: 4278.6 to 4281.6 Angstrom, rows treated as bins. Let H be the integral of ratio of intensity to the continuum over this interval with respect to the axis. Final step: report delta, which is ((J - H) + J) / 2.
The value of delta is -1.4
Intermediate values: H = 7.2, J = 2.25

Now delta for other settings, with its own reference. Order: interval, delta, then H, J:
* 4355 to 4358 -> -0.8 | 4.7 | 1.57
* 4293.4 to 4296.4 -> -1.0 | 5.5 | 1.79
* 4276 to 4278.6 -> -1.1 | 6.0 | 1.90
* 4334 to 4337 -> -1.0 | 5.2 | 1.64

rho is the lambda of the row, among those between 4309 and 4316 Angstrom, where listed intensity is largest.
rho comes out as 4315.71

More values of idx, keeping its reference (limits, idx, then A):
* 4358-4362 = 1.2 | 1.2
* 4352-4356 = 0.6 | 0.6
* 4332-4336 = 1.6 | 1.6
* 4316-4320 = 1.8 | 1.8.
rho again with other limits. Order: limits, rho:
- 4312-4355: 4345.63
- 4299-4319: 4316.71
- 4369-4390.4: 4387.86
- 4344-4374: 4362.67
